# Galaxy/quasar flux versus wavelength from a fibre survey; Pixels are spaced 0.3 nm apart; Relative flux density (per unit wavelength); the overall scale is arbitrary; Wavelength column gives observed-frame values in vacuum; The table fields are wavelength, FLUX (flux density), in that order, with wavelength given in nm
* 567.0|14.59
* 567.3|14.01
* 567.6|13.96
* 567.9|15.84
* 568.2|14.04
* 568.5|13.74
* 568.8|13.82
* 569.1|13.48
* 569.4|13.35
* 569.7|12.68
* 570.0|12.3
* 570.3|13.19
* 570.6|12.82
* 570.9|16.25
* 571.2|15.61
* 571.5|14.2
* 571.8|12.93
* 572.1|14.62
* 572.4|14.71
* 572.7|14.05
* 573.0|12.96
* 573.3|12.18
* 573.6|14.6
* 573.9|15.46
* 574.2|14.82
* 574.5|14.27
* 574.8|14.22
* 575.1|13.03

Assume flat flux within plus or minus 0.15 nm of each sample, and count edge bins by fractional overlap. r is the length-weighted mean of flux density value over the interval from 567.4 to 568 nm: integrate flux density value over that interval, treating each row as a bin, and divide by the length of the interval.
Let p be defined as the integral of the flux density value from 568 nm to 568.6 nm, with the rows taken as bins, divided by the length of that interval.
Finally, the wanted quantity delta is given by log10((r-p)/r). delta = -1.33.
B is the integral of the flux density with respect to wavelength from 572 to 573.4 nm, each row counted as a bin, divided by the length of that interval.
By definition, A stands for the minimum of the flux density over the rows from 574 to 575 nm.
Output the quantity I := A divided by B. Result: 1.04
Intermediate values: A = 14.22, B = 13.7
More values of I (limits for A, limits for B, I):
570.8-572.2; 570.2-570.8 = 0.98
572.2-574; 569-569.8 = 0.92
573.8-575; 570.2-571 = 1.02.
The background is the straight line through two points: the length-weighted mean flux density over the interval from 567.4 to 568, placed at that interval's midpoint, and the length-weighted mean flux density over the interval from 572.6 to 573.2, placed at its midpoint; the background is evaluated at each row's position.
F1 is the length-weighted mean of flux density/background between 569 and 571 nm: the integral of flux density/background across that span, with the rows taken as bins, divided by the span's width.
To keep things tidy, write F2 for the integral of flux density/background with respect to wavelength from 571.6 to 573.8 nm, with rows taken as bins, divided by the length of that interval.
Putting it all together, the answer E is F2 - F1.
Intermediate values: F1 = 0.95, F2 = 1.03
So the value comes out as 0.08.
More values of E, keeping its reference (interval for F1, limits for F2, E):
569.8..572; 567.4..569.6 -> -0.04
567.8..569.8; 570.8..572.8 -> 0.11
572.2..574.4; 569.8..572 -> -0.07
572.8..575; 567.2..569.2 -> -0.11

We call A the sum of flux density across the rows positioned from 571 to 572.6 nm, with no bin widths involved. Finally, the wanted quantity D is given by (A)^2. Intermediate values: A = 72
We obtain 5194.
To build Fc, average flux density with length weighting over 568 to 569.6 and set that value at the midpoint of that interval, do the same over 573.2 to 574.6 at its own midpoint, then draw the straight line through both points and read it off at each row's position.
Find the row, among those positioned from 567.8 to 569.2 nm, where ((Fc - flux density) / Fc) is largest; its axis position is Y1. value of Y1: 569.1 nm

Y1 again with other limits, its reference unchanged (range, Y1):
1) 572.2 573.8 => 573.3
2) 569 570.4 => 570.0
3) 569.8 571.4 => 570.0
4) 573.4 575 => 574.8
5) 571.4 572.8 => 571.8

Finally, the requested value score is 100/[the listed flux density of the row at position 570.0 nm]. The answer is 8.1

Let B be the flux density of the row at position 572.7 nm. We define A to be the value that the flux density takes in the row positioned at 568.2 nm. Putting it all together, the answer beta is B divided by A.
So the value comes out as 1.00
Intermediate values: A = 14.04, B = 14.05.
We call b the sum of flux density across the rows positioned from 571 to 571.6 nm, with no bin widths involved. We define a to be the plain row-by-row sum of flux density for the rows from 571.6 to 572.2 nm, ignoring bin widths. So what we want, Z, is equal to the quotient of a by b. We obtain 0.92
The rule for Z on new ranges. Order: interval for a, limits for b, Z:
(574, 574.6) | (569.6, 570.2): 1.16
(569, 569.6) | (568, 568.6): 0.97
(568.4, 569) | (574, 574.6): 0.95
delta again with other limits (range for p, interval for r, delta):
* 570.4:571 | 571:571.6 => -1.28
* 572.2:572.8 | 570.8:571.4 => -1.07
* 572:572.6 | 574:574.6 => -2.74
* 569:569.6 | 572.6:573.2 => -4.20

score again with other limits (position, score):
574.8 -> 7.0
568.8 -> 7.2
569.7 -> 7.9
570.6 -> 7.8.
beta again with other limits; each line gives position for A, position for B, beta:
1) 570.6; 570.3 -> 1.03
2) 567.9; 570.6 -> 0.81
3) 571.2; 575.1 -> 0.83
